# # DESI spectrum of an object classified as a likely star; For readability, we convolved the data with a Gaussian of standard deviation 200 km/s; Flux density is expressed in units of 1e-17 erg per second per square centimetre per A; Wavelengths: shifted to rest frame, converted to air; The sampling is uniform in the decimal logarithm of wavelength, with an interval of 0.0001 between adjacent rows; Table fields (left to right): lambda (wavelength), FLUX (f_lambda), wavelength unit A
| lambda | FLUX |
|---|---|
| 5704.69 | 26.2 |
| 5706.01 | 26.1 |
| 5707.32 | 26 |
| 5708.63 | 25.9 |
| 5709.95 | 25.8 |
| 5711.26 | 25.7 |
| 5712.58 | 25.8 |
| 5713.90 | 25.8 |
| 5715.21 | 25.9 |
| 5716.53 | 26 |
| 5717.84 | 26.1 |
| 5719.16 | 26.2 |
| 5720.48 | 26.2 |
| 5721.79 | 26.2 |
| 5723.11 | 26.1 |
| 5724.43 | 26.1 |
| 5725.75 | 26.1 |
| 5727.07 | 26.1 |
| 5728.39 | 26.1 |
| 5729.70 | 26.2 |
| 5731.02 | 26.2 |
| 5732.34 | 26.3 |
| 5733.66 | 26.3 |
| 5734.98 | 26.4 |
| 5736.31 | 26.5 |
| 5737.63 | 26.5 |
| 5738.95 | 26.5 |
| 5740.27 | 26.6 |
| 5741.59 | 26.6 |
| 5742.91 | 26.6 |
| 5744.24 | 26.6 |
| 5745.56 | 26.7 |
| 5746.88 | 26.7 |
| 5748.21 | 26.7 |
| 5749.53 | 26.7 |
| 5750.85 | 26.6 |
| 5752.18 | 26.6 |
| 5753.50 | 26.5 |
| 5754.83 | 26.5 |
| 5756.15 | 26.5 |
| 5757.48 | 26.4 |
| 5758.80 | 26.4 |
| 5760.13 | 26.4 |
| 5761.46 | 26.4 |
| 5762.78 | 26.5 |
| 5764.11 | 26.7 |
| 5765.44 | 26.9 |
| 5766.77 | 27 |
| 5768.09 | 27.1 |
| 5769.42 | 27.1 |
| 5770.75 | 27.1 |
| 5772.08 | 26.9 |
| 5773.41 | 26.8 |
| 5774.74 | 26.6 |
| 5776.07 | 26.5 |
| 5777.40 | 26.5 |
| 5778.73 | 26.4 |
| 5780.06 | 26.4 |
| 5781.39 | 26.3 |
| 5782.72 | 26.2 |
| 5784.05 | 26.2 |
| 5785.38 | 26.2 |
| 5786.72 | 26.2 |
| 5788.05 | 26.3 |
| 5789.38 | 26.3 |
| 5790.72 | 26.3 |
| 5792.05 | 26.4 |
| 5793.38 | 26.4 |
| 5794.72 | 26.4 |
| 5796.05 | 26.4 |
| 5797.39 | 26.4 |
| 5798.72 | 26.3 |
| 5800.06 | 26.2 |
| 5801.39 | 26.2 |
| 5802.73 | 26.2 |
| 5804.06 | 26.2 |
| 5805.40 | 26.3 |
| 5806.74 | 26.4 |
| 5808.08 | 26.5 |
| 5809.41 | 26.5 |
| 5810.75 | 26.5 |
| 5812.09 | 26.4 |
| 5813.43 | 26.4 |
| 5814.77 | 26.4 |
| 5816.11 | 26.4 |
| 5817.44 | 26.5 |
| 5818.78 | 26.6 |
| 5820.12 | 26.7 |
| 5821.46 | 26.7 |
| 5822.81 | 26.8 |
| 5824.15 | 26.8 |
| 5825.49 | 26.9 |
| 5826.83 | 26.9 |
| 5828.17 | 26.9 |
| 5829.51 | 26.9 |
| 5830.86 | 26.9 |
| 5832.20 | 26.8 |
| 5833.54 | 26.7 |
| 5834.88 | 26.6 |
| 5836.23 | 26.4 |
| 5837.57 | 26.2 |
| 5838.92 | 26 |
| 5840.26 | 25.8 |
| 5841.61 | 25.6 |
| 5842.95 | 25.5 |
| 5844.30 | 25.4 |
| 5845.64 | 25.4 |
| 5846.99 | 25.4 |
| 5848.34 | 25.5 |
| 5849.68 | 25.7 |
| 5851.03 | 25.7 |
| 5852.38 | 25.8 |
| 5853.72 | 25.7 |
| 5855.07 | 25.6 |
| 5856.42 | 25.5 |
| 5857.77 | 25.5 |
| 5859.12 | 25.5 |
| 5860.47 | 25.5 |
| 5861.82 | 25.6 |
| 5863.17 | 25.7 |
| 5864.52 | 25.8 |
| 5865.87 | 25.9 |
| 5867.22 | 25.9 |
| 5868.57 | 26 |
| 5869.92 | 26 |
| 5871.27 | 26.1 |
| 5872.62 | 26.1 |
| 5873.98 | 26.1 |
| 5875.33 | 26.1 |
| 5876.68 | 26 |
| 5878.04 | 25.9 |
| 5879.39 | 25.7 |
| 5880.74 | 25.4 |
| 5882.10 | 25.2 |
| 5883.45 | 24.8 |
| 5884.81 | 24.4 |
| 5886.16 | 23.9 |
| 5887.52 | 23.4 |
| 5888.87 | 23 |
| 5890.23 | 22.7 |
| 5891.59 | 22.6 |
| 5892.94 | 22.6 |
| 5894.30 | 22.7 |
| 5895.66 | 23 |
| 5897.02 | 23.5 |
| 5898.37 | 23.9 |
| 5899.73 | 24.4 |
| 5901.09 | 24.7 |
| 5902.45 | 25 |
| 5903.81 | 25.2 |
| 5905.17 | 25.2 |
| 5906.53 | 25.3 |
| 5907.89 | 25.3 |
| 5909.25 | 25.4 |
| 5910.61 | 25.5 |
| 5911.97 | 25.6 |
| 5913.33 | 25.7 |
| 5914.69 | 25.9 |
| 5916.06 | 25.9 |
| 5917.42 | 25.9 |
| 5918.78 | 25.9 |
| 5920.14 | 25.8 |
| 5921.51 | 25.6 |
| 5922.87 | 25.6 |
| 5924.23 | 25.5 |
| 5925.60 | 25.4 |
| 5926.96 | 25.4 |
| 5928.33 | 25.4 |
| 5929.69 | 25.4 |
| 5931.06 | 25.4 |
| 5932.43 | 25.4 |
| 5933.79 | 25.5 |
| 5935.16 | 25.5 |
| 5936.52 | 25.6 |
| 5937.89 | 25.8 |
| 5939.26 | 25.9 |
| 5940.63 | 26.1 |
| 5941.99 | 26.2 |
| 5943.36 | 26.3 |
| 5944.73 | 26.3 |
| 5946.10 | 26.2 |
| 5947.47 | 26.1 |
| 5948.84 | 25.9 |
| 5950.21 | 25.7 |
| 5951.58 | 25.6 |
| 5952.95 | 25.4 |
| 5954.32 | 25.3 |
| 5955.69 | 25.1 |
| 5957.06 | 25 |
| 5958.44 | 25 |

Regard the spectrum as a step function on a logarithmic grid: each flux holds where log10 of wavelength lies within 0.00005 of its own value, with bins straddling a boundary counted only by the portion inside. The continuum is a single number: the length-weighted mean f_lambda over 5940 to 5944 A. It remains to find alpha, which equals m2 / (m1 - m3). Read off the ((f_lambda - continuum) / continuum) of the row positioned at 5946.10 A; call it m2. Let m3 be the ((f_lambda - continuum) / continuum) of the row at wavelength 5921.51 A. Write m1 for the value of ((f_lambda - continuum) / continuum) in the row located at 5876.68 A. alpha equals -0.1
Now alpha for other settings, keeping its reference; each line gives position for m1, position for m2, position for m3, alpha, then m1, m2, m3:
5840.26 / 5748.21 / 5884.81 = 0.3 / -0.017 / 0.017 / -0.070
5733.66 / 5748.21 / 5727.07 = 2.3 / 0.002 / 0.017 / -0.005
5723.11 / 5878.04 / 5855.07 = -0.7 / -0.005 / -0.013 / -0.024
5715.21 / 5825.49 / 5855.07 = 2.2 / -0.013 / 0.025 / -0.024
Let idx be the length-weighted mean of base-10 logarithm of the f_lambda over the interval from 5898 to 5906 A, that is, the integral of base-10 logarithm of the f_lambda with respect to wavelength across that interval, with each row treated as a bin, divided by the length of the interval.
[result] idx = 1.39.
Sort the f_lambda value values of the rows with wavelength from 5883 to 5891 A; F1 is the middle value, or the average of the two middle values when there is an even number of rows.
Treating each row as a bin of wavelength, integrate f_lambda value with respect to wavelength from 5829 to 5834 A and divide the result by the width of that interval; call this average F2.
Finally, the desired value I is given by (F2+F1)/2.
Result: 25.23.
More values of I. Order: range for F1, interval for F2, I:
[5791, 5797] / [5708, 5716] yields 26.10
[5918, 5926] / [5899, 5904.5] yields 25.20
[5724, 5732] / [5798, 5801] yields 26.20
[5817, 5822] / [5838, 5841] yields 26.26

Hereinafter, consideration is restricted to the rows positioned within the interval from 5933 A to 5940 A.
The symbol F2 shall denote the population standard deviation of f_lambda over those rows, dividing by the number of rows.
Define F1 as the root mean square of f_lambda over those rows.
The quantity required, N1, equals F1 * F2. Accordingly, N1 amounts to 4.2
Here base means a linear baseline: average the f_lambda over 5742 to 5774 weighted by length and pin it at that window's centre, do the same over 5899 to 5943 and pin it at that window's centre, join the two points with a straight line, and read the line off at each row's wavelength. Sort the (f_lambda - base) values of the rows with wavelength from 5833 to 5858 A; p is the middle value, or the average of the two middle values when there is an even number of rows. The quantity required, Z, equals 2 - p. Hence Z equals 2.33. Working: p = -0.33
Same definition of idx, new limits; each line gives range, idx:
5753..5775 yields 1.43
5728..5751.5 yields 1.42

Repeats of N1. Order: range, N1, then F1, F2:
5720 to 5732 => 1.3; 26.1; 0.05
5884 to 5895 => 14.7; 23.2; 0.63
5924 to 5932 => 0.9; 25.4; 0.04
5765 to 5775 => 4.5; 26.9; 0.17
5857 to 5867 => 3.8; 25.6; 0.15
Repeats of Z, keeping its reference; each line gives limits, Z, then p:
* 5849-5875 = 2.23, -0.23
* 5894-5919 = 2.32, -0.32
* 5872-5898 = 3.38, -1.38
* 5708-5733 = 2.82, -0.82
